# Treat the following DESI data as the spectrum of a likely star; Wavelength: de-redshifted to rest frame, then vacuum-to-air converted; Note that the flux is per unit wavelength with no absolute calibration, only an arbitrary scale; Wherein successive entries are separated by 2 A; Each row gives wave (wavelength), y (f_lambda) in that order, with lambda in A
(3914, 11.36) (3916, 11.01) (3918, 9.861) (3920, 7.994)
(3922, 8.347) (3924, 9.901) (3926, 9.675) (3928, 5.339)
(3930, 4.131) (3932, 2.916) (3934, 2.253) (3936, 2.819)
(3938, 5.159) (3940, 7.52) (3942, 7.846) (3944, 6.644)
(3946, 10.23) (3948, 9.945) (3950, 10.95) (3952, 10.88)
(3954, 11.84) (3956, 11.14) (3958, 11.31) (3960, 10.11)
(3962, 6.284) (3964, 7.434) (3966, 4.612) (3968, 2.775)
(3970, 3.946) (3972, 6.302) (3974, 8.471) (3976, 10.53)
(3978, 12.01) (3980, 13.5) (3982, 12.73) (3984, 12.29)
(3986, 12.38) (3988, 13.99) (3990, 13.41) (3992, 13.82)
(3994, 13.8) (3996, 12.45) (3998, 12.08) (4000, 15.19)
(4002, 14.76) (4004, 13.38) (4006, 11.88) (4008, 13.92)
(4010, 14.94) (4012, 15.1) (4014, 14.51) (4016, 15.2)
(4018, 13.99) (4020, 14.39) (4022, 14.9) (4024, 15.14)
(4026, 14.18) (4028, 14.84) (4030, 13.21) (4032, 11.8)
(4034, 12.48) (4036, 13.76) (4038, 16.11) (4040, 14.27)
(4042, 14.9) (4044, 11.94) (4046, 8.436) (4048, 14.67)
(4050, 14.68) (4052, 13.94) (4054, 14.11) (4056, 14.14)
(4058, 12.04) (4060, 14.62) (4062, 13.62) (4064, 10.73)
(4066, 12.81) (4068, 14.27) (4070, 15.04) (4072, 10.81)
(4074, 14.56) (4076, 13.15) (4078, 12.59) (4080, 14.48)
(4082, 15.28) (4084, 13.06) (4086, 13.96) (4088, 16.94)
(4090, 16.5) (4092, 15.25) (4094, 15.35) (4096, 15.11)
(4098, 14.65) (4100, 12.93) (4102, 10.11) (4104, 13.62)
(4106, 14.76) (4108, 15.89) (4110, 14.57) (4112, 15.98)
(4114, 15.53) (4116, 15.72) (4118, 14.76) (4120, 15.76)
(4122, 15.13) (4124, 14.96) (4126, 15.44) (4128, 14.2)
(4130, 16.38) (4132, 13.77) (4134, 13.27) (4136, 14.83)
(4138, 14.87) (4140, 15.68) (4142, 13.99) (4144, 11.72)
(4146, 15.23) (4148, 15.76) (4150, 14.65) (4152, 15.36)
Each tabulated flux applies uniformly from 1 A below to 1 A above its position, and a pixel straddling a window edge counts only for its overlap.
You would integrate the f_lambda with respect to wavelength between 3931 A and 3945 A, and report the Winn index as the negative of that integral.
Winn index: -70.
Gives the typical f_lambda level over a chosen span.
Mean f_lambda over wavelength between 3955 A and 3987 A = 9.1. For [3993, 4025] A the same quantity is 14.1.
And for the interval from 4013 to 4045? 14.1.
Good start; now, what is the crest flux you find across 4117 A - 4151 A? 16.38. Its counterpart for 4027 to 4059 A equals 16.11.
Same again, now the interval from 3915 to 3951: 11.01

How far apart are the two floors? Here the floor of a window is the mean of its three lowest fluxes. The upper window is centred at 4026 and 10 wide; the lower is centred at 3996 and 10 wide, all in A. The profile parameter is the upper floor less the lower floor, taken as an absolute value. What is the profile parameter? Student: 1.3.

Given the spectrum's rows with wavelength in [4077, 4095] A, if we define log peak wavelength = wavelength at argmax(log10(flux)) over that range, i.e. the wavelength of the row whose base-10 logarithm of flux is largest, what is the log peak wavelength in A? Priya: 4088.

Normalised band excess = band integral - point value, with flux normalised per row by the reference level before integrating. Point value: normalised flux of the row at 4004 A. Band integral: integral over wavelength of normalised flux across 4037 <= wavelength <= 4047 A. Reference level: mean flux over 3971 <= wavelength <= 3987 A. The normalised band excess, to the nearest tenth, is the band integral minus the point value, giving 10.7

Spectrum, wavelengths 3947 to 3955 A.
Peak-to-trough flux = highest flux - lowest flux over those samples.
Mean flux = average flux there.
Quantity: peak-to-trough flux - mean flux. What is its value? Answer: -9.0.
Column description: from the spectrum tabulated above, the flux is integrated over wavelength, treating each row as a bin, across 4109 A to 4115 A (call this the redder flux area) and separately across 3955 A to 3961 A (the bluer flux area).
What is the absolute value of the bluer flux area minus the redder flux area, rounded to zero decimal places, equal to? 27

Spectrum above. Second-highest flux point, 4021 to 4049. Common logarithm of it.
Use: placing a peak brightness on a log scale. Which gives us 1.18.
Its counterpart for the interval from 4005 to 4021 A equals 1.18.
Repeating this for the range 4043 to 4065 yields 1.17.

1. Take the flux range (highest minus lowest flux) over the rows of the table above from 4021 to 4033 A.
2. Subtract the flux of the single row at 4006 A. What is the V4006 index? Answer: -8.5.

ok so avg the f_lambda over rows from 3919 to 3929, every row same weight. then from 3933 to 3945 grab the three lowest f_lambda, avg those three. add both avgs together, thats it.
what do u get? 12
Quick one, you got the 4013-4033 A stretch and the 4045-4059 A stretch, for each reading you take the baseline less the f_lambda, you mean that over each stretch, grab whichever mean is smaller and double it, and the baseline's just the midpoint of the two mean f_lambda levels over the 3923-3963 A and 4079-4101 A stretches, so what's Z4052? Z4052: -5.7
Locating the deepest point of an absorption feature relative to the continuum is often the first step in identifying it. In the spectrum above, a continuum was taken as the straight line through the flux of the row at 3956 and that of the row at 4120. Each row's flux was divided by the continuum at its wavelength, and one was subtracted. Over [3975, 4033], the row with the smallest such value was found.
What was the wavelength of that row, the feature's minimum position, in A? 4032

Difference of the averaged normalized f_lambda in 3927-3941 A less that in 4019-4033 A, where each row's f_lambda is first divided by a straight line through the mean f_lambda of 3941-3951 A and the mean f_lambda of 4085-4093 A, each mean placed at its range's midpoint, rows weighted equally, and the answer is -0.60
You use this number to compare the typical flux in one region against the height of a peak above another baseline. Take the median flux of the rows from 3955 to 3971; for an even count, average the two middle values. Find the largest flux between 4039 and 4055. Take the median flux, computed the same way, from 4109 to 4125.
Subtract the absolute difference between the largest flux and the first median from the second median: 7.3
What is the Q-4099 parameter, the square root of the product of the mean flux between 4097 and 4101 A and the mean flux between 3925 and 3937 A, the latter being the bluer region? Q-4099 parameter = 8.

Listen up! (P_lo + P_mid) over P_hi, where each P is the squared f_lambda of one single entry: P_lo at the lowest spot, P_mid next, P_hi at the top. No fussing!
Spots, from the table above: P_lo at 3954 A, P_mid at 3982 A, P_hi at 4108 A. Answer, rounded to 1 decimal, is 1.2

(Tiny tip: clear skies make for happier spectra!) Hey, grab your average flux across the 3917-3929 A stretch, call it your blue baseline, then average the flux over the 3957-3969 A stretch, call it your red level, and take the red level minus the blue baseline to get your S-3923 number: -1.4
